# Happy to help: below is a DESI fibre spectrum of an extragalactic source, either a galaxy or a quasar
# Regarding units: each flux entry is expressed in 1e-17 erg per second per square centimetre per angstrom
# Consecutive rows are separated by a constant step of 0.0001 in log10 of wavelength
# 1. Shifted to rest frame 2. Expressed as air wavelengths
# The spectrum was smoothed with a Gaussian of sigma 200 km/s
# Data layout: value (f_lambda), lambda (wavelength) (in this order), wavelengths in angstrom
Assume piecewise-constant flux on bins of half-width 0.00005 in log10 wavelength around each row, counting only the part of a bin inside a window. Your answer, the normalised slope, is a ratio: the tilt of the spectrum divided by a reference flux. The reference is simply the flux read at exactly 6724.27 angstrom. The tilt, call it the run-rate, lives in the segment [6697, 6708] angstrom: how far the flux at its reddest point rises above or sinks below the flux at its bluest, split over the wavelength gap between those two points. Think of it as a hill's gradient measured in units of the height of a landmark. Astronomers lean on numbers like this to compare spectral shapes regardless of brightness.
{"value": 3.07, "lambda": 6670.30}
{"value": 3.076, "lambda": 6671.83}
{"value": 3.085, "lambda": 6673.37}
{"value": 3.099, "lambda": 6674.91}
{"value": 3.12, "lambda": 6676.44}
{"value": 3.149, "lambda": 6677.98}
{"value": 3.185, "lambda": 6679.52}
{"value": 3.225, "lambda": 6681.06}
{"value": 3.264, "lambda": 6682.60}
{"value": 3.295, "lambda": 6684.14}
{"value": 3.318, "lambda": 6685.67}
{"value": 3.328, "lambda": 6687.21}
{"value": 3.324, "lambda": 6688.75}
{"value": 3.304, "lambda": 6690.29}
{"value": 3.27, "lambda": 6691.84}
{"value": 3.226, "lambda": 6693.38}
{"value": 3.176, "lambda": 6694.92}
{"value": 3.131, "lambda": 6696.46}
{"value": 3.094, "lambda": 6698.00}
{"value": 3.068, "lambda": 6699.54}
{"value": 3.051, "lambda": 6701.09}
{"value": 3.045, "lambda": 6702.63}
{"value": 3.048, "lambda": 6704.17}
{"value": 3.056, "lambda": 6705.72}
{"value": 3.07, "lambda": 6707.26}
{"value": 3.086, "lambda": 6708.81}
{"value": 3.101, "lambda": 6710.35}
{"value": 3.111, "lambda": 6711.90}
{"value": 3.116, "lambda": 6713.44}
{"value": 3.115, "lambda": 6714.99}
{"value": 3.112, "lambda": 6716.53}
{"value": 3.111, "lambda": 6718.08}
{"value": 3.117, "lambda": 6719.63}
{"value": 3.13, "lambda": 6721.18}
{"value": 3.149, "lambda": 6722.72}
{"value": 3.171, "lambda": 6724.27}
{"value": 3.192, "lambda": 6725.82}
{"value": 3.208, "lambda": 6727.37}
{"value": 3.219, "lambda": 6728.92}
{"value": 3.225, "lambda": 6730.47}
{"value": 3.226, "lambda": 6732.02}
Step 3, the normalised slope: -0.001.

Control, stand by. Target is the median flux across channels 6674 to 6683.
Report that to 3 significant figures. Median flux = 3.17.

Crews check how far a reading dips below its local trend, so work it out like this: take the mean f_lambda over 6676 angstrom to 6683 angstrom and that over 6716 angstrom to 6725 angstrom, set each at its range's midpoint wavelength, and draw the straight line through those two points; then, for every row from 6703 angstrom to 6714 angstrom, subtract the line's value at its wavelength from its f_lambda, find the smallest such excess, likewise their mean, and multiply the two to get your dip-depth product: 0.007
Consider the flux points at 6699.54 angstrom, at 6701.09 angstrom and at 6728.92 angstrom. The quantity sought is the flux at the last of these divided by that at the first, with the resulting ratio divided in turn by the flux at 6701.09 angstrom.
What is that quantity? 0.344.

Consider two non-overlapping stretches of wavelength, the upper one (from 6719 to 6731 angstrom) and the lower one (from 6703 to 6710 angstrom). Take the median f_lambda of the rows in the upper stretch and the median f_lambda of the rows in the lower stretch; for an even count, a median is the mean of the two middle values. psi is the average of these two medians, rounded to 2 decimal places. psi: 3.12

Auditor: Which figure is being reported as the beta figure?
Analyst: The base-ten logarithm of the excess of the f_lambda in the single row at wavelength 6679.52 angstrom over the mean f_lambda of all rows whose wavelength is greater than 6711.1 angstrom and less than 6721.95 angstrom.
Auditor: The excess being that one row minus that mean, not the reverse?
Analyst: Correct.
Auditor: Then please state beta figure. -1.2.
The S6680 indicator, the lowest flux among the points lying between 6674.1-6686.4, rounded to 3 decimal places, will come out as 3.099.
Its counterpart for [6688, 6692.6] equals 3.270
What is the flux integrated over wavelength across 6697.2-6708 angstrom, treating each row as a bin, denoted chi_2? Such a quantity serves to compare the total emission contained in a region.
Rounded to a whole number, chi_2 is 33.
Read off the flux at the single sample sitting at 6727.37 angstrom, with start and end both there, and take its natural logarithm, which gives 1.17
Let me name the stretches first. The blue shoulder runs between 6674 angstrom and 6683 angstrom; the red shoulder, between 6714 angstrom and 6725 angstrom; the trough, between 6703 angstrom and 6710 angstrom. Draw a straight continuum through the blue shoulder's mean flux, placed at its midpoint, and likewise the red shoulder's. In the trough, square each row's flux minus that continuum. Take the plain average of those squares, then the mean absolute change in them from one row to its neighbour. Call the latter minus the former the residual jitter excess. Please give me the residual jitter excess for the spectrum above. -0.004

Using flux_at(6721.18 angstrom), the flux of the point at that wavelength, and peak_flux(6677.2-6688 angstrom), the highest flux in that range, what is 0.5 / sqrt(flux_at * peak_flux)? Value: 0.155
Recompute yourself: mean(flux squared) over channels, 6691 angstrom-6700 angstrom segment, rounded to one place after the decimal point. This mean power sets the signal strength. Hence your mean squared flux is 10.0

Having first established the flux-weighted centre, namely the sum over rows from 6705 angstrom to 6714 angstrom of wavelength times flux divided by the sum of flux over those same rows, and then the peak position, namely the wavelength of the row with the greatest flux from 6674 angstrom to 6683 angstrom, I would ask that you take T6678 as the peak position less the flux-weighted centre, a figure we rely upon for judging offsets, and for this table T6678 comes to -27.0 angstrom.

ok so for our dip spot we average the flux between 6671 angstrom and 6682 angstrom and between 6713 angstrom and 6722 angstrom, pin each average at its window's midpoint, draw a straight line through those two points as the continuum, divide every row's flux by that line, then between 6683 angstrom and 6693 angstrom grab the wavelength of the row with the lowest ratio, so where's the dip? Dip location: 6691.84 angstrom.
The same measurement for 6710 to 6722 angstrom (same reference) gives 6710.35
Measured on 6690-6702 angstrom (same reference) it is 6701.09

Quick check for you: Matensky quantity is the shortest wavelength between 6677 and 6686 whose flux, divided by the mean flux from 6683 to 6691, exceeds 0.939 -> 6677.98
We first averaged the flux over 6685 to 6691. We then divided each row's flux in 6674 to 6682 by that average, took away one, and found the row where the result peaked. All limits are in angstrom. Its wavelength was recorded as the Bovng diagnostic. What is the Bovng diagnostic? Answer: 6681.06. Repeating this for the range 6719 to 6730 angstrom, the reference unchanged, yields 6728.92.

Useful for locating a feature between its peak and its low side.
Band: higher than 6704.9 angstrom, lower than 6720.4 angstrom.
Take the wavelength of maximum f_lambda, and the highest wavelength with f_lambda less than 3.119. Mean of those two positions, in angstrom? 6719.6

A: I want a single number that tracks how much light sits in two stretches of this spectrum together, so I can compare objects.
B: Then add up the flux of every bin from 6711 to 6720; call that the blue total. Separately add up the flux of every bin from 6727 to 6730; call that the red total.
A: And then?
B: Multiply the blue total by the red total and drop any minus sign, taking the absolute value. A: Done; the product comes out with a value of 120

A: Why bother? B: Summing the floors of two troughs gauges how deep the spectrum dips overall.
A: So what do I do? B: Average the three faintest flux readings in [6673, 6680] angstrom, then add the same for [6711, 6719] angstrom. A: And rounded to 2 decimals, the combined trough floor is 6.21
